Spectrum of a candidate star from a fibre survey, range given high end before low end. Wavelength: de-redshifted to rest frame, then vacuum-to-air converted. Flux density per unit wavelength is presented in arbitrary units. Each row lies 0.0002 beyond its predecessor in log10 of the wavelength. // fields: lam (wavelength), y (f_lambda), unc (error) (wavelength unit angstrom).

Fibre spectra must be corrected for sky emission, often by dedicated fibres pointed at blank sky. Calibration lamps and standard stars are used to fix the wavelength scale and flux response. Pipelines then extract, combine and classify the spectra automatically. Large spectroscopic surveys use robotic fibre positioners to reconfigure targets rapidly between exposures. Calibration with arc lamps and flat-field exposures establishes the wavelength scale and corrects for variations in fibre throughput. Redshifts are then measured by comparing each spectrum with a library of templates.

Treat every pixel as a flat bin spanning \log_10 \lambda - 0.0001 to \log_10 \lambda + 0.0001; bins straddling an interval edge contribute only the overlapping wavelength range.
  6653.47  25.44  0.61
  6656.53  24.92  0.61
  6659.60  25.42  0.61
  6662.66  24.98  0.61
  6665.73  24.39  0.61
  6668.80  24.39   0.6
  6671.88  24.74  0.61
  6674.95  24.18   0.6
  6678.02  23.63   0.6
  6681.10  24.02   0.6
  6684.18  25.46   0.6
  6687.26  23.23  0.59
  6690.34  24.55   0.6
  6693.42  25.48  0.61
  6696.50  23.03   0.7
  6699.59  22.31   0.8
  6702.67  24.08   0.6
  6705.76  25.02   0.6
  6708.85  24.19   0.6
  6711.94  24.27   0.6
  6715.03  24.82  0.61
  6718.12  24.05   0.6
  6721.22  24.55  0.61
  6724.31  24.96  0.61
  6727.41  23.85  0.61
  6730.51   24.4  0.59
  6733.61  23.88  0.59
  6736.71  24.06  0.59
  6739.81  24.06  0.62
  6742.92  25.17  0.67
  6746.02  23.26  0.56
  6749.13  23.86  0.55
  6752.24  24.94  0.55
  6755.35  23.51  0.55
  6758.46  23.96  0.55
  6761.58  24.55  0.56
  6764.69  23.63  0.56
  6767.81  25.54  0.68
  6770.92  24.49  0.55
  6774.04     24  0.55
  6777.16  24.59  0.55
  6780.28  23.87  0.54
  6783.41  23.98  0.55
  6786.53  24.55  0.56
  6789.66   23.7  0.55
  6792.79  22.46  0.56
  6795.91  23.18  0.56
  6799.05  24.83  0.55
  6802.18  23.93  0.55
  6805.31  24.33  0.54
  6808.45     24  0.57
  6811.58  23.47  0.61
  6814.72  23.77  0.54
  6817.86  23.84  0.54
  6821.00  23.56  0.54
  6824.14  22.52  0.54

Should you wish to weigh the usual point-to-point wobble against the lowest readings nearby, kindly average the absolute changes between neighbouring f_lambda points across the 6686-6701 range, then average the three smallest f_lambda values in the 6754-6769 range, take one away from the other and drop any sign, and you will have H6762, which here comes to 22.3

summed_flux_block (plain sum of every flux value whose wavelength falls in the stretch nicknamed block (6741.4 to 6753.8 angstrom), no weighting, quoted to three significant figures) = 97.2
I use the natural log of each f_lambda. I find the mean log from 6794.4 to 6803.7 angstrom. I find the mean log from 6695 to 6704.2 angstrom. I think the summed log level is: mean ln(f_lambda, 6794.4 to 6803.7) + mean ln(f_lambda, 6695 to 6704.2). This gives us 6.32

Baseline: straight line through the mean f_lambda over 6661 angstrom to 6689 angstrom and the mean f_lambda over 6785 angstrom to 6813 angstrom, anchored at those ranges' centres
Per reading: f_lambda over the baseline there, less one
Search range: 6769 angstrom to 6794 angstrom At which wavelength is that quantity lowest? 6792.79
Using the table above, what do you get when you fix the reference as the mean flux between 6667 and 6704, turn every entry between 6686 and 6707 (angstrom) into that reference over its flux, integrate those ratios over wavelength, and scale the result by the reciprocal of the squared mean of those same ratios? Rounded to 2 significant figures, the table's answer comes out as 21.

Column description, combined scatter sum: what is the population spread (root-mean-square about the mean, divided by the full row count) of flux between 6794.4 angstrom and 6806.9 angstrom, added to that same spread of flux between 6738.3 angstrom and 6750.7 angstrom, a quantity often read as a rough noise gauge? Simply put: 1.3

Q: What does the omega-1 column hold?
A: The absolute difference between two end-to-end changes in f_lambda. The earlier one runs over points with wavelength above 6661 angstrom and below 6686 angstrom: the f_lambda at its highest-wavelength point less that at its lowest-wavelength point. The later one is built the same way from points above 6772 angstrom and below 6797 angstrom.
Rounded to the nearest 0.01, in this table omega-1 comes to 1.30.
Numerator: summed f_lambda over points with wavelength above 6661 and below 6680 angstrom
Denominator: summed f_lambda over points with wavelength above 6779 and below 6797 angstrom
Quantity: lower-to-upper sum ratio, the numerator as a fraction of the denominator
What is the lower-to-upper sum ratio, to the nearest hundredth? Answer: 1.03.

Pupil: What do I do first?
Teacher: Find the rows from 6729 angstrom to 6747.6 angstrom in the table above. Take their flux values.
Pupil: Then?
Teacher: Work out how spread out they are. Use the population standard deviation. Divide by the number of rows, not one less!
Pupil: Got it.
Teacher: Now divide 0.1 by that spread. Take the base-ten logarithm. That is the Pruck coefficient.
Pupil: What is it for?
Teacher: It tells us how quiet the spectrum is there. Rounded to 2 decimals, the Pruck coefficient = -0.76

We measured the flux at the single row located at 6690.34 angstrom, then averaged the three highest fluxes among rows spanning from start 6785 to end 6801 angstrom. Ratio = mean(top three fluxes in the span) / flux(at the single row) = 0.99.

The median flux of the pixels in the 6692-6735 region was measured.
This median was 24.2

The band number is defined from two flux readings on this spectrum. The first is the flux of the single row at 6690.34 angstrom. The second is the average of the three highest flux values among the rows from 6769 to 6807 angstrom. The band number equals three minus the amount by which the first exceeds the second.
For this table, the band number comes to 3.11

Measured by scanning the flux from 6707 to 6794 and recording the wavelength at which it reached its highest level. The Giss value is 6767.81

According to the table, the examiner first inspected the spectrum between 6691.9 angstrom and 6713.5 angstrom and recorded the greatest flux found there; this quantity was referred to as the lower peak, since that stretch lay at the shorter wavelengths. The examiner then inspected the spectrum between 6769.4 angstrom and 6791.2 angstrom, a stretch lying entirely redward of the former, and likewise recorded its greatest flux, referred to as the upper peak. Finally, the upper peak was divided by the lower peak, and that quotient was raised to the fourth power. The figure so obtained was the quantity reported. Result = 0.87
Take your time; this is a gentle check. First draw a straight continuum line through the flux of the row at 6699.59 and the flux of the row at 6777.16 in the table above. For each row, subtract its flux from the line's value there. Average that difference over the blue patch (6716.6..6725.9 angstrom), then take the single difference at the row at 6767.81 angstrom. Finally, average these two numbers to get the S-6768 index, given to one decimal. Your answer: -1.4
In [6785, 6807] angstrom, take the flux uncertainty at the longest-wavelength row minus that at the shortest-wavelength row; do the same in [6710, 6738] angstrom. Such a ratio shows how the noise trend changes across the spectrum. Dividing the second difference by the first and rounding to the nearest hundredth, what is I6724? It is 0.50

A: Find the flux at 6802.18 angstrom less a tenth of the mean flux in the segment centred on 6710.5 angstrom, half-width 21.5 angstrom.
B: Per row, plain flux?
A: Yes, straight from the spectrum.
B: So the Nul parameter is 21.5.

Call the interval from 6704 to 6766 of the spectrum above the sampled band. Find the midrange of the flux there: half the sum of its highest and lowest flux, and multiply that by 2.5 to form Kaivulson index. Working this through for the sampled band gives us 60.5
